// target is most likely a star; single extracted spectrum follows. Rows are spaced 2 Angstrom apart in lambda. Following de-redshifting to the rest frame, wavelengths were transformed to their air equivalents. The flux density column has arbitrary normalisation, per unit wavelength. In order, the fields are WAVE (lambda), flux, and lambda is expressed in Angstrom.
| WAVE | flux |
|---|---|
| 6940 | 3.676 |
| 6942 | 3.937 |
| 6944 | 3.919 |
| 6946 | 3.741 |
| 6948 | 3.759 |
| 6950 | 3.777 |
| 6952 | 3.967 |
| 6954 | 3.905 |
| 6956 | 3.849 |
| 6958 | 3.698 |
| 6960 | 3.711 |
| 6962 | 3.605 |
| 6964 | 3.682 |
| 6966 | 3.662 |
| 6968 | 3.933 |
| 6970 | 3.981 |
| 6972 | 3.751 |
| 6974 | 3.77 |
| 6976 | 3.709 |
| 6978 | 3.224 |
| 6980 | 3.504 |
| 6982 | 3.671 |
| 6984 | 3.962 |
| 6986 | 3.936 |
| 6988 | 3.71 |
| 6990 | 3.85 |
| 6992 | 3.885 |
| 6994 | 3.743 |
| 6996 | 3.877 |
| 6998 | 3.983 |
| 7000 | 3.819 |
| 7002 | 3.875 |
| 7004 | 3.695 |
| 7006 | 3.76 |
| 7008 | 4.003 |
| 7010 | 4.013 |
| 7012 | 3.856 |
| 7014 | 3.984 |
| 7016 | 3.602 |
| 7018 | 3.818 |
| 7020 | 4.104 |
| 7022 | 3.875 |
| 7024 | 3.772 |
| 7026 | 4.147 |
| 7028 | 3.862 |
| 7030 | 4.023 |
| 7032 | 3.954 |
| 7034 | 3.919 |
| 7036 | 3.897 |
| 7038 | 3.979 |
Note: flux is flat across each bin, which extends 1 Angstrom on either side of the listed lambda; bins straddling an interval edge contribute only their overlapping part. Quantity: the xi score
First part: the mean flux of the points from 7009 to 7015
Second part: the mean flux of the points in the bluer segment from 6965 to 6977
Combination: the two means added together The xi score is 7.75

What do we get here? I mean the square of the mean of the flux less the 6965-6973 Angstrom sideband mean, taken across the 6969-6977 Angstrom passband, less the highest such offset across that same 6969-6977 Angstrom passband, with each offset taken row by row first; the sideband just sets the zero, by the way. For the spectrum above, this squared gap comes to 0.032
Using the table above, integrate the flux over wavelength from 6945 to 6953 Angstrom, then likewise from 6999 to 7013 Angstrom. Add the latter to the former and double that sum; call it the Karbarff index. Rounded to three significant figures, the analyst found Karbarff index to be 169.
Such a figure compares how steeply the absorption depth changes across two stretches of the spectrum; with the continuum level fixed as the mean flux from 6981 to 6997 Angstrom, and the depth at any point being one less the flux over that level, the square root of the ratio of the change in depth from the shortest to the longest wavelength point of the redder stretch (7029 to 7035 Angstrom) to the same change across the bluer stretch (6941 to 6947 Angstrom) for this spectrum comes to 0.73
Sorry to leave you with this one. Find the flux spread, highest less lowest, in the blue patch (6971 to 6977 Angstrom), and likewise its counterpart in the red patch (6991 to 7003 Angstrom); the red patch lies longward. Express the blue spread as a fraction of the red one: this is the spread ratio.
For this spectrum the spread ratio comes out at 0.25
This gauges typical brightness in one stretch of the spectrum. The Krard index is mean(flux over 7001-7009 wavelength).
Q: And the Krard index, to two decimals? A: 3.83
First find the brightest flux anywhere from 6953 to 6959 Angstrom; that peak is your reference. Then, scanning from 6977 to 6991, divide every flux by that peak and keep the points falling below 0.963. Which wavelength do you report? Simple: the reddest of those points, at 6988 Angstrom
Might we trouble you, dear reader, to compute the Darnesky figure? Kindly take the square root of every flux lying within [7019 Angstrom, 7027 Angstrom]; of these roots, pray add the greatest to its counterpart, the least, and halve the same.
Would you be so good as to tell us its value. 1.99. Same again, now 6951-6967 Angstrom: 1.95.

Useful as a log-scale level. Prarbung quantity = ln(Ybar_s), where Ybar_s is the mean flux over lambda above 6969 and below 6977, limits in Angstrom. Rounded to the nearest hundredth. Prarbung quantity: 1.34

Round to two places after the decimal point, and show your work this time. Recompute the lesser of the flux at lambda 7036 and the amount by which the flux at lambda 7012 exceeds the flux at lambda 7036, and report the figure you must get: -0.04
